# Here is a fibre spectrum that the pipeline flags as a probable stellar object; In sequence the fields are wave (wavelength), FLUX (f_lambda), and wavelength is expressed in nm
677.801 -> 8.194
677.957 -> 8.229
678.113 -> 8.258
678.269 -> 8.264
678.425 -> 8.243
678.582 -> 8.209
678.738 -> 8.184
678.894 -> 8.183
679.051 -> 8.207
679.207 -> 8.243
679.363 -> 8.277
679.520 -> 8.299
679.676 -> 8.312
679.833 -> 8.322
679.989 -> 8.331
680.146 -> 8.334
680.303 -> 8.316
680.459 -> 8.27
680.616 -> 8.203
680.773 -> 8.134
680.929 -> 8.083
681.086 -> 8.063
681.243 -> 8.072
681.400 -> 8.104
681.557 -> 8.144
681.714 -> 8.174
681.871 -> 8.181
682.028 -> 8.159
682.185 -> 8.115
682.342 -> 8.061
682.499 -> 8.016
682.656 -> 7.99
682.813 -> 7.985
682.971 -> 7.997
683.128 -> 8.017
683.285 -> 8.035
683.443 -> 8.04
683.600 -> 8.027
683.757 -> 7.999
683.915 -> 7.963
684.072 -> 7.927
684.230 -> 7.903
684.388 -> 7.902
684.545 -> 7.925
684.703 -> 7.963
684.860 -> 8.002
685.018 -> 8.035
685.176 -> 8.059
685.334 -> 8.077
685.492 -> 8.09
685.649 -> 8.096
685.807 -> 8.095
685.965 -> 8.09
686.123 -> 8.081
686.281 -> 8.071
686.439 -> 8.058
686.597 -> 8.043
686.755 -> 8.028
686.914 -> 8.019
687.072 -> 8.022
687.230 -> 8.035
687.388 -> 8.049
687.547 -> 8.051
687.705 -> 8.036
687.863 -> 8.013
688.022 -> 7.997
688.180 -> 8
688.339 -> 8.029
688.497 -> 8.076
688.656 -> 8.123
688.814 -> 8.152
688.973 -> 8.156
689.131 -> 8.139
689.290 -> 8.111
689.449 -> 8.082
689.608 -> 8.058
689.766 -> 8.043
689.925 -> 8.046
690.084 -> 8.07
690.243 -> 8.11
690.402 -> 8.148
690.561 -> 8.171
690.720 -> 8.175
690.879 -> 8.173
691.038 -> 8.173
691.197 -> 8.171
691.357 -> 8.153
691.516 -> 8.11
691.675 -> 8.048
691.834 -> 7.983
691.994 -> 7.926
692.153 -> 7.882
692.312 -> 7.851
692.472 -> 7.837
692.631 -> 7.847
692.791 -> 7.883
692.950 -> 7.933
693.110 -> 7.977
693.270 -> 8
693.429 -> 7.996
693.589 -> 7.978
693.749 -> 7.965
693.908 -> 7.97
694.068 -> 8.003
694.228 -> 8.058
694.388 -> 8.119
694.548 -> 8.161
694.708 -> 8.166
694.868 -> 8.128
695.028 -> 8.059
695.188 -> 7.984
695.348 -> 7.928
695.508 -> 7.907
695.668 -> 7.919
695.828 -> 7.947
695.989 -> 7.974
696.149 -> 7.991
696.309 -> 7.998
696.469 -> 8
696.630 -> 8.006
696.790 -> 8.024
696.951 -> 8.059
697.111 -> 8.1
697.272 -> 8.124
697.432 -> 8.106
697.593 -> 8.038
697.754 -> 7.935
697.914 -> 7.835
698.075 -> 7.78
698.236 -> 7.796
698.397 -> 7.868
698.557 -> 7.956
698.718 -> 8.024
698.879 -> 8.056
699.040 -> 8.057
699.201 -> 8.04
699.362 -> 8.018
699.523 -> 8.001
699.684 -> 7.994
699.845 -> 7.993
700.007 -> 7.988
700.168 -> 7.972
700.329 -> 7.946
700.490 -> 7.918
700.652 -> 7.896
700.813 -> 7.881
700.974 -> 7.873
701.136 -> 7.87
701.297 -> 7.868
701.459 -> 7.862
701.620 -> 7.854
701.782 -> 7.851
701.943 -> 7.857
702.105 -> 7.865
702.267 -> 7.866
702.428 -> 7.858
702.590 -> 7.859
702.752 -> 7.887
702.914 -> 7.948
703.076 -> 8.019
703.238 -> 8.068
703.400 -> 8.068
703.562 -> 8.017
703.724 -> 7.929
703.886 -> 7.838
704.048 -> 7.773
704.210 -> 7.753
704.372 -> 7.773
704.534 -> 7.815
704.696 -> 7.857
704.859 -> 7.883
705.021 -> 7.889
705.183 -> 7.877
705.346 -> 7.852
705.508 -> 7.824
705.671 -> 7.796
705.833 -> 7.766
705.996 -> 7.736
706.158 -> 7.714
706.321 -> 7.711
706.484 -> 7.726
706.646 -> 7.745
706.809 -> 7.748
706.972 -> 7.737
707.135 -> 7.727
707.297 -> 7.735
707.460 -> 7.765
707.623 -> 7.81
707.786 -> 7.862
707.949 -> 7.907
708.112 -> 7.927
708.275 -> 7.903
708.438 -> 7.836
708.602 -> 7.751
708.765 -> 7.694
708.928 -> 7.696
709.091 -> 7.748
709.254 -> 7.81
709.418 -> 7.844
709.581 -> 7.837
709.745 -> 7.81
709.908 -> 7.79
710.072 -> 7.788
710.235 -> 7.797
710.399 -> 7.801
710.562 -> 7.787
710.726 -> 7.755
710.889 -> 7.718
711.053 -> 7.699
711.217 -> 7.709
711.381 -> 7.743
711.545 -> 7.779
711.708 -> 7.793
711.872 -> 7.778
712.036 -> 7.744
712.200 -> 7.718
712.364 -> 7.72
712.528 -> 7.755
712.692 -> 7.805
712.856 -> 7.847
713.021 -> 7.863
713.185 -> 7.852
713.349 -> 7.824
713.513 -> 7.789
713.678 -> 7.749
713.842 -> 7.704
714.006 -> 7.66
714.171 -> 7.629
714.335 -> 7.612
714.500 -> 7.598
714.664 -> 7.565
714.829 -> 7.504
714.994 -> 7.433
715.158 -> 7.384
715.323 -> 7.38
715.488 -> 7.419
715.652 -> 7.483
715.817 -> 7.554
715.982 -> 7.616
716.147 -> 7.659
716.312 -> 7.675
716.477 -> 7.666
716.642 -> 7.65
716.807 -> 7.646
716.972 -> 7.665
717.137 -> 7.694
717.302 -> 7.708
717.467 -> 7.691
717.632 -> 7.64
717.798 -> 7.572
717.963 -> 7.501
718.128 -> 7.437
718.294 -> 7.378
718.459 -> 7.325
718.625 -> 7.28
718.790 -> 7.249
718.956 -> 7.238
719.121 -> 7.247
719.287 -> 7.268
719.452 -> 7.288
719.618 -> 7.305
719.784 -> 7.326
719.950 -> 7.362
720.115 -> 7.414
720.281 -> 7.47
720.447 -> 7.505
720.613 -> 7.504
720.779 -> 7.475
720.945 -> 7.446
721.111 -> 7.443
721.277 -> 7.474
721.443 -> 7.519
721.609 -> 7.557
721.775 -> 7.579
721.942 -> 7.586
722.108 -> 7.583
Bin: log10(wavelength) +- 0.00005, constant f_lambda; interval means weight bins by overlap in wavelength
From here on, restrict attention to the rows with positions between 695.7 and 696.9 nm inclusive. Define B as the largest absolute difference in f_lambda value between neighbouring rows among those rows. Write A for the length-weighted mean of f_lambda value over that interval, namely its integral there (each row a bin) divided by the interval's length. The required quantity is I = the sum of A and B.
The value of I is 8.01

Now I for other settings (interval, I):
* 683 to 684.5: 8.02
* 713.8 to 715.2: 7.64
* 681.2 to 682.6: 8.17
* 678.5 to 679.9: 8.28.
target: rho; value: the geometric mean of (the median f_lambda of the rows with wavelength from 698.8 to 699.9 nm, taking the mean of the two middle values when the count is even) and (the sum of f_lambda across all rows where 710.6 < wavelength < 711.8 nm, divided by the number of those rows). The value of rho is 7.88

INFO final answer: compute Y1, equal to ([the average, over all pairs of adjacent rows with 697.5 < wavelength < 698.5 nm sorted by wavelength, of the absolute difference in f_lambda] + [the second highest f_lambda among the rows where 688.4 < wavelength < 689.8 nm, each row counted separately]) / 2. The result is 4.11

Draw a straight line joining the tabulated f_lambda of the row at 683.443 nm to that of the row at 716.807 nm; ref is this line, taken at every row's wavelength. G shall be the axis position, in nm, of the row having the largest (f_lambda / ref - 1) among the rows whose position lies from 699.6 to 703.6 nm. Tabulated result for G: 703.400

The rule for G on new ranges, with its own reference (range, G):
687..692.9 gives 691.038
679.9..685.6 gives 680.146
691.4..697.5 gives 694.708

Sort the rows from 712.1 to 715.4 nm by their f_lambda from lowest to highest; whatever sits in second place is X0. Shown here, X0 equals 7.384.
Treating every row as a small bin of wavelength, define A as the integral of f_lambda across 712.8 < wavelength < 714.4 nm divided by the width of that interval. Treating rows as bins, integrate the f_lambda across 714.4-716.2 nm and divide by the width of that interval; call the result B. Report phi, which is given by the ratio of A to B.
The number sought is 1.03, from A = 7.8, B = 7.51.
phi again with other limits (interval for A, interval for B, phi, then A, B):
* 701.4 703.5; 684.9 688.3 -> 0.98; 7.9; 8.05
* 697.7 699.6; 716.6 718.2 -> 1.04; 7.9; 7.62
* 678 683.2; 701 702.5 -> 1.04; 8.2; 7.86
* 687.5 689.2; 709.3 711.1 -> 1.04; 8.1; 7.79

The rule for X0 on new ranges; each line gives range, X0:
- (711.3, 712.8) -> 7.72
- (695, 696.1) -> 7.919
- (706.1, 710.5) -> 7.696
